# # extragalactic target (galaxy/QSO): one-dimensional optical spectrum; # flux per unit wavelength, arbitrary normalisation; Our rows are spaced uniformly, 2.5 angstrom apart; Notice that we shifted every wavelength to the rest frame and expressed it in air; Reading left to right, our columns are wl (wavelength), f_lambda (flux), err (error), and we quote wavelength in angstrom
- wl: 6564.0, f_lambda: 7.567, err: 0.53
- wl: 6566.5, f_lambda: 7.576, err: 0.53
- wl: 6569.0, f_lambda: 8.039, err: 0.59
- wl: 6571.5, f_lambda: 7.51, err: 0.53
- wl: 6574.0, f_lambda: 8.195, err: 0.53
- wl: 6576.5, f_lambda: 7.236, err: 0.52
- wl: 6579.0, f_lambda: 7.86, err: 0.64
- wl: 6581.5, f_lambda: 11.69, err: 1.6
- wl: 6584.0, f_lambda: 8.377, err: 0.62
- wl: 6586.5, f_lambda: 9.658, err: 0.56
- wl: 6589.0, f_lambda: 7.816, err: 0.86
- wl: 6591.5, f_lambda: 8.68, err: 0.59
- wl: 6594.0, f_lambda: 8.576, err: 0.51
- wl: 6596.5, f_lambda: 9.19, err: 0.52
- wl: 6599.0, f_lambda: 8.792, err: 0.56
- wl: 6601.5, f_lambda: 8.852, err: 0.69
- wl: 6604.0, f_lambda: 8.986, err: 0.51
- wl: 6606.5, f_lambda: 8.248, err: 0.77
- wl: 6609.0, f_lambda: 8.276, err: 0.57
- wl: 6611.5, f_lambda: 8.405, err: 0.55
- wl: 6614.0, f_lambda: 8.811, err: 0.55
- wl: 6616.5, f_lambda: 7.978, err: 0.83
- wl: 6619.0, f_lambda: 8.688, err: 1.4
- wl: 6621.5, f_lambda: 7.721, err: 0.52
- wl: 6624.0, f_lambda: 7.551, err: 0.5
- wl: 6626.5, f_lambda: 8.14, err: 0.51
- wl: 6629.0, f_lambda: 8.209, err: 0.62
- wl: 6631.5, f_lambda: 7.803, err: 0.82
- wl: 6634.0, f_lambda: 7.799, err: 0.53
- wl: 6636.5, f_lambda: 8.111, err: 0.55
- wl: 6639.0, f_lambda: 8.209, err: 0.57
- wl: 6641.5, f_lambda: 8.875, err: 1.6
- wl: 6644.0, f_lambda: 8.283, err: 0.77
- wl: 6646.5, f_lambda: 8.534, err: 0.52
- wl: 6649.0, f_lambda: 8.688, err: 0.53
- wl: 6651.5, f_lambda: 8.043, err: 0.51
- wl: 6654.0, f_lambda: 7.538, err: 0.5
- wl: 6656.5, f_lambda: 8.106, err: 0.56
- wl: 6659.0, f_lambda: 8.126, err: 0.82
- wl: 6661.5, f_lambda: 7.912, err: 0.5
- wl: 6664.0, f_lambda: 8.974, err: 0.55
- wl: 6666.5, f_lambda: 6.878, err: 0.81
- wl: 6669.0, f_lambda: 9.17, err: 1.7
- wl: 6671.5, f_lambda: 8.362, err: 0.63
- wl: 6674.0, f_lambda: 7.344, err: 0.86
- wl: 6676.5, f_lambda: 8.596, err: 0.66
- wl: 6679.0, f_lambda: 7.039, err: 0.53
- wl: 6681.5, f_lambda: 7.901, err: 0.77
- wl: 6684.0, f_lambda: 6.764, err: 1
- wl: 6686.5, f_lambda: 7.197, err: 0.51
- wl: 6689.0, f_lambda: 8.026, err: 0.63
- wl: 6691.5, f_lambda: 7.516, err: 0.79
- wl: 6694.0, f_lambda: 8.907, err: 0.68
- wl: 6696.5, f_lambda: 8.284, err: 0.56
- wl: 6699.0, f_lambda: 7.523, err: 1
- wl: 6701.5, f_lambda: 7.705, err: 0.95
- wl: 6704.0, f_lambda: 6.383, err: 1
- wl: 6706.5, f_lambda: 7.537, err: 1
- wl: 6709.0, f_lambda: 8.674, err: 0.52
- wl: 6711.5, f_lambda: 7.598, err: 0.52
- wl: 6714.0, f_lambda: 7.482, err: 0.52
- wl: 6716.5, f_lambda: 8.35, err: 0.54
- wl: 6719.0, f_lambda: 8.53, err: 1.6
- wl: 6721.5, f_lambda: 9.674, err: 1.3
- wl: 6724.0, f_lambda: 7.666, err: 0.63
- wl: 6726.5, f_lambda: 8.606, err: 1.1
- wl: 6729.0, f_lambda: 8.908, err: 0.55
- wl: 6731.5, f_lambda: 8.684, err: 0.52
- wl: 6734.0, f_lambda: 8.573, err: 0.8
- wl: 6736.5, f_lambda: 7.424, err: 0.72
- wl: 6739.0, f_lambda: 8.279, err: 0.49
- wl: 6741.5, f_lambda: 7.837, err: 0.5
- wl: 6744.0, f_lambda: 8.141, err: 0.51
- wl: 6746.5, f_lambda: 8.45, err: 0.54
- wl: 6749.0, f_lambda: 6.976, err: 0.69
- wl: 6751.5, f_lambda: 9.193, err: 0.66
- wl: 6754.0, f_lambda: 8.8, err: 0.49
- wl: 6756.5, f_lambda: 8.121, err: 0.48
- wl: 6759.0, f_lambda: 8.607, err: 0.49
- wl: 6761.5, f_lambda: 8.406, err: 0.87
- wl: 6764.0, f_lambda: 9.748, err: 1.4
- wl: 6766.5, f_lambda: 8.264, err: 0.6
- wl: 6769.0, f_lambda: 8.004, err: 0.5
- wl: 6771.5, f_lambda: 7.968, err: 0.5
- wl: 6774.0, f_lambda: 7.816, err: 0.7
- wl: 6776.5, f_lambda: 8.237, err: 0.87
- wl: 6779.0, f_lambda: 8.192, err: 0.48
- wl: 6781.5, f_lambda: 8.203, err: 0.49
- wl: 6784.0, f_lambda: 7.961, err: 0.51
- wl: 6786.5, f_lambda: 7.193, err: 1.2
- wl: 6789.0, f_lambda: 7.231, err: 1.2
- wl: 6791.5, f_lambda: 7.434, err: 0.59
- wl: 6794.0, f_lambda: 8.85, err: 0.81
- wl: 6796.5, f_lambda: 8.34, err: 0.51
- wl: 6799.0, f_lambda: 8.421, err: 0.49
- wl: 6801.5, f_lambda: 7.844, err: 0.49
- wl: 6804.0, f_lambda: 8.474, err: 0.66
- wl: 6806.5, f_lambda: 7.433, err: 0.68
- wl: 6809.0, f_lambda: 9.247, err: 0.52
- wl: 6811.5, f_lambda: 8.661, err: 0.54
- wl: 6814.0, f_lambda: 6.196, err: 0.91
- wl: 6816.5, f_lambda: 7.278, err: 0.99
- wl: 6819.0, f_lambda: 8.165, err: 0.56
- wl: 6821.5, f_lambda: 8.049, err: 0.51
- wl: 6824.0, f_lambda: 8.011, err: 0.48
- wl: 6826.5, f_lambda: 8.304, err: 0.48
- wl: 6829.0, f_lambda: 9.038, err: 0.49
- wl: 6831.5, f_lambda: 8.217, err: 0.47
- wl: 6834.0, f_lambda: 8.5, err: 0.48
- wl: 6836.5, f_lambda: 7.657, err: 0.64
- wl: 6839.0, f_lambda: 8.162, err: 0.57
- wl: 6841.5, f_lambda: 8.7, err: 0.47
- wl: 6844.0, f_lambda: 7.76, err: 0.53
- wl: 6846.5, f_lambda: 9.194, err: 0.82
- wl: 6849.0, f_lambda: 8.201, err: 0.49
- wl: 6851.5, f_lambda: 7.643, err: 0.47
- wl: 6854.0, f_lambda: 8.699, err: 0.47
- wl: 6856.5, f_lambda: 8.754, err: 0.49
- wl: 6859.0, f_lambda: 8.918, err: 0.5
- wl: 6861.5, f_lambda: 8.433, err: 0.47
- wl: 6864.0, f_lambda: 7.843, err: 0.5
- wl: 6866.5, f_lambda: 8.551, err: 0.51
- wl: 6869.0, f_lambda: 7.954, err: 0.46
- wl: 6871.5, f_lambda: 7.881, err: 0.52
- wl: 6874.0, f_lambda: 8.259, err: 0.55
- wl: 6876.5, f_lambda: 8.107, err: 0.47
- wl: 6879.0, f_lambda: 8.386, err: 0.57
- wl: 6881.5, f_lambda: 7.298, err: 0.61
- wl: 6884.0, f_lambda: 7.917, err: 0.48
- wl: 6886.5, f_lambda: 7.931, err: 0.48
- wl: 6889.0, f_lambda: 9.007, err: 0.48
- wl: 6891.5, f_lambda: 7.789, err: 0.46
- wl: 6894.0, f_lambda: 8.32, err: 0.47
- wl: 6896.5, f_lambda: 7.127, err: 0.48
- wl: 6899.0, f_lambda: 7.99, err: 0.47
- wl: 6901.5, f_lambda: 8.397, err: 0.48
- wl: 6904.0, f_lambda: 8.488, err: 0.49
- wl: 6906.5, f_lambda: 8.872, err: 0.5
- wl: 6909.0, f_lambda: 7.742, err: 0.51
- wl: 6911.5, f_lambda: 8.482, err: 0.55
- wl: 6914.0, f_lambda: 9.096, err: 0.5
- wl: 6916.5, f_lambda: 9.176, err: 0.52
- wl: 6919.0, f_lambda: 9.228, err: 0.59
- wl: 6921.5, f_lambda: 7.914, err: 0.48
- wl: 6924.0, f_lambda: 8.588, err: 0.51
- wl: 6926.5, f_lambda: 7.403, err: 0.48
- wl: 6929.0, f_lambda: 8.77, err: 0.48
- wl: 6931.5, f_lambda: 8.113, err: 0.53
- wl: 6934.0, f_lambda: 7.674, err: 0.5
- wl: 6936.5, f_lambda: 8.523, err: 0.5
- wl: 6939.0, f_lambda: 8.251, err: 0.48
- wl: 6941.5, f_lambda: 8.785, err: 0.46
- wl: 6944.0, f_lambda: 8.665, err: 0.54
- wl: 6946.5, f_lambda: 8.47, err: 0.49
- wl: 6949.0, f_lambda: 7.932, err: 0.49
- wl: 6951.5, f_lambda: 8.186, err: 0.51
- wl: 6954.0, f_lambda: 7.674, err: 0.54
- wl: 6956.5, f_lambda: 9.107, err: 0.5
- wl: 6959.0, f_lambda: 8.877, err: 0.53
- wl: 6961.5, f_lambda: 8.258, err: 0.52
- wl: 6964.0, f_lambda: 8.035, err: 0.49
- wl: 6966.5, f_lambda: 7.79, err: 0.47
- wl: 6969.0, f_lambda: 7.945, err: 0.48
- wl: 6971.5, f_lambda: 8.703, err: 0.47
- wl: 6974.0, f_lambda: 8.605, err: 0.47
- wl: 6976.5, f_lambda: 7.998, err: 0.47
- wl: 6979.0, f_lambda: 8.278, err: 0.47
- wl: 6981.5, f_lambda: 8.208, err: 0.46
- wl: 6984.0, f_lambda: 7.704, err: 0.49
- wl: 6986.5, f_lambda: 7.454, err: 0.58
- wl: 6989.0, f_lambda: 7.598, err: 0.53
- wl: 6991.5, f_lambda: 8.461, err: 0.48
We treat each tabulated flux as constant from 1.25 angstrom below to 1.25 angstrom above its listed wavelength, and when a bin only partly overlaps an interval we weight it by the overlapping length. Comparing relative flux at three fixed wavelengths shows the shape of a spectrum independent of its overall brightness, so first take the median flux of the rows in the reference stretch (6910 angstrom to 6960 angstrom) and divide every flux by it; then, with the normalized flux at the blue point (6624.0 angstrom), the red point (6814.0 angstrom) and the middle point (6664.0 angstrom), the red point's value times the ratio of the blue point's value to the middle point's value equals 0.61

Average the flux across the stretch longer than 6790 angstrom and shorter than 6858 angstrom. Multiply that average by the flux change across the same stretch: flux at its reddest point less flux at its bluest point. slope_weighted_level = 11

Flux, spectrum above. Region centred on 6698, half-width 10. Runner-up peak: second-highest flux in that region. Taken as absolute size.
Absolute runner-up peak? 8.28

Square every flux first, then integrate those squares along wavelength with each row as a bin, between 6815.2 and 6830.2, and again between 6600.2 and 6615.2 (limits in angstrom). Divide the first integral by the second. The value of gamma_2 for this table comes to 0.90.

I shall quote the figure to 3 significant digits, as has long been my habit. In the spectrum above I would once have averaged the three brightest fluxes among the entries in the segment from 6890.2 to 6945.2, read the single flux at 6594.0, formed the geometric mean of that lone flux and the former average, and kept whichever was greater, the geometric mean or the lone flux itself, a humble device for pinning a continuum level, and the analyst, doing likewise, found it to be 8.87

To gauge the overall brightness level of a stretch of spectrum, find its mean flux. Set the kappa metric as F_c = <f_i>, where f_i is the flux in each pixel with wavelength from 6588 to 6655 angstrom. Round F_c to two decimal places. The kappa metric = 8.33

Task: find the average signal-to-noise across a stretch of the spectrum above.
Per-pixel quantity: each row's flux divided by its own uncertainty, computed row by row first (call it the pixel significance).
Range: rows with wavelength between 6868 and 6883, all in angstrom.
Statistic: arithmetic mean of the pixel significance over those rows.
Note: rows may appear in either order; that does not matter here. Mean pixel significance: 15.2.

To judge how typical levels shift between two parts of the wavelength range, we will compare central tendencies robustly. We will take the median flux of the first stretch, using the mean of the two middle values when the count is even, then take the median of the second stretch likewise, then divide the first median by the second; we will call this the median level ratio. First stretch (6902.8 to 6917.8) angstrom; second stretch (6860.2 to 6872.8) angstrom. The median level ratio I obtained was 1.09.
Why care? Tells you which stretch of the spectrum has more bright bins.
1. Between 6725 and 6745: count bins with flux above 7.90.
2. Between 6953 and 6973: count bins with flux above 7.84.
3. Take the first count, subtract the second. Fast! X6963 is 0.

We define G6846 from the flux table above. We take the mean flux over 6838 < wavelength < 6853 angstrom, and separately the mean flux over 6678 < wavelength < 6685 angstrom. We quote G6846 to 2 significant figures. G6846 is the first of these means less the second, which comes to 1.0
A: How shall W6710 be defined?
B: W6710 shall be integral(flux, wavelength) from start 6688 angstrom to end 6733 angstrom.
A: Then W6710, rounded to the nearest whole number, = 365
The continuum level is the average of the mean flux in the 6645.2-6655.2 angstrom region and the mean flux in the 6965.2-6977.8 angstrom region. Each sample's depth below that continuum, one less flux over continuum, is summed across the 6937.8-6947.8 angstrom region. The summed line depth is -0.16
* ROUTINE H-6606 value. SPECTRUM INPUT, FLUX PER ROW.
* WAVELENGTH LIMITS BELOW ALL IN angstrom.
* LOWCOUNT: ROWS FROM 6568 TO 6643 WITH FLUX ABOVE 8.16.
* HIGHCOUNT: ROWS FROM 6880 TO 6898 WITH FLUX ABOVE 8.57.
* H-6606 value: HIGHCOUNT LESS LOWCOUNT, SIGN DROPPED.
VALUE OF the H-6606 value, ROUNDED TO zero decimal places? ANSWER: 17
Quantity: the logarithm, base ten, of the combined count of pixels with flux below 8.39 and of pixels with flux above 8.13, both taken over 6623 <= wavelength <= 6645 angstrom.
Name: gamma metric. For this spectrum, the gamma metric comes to 1.11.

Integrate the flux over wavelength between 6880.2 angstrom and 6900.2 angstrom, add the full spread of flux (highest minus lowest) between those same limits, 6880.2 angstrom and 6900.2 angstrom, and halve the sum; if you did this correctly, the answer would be 80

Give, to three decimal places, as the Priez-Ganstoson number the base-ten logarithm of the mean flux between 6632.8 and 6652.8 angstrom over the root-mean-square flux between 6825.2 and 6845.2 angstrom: 0.001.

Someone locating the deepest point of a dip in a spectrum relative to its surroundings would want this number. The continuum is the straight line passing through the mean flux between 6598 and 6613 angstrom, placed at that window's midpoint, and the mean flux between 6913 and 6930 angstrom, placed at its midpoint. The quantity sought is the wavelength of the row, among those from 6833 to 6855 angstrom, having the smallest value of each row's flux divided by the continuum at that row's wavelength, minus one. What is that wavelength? 6851.5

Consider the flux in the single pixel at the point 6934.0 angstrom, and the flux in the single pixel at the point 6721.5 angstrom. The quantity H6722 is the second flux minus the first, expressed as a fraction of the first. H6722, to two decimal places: 0.26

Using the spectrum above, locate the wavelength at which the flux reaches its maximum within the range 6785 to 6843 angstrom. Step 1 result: 6809.0 angstrom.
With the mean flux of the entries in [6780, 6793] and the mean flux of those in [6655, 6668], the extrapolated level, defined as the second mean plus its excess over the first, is 8.4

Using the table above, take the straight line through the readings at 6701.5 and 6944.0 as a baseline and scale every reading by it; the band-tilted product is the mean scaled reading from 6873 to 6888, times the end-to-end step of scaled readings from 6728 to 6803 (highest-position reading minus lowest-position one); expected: -0.16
